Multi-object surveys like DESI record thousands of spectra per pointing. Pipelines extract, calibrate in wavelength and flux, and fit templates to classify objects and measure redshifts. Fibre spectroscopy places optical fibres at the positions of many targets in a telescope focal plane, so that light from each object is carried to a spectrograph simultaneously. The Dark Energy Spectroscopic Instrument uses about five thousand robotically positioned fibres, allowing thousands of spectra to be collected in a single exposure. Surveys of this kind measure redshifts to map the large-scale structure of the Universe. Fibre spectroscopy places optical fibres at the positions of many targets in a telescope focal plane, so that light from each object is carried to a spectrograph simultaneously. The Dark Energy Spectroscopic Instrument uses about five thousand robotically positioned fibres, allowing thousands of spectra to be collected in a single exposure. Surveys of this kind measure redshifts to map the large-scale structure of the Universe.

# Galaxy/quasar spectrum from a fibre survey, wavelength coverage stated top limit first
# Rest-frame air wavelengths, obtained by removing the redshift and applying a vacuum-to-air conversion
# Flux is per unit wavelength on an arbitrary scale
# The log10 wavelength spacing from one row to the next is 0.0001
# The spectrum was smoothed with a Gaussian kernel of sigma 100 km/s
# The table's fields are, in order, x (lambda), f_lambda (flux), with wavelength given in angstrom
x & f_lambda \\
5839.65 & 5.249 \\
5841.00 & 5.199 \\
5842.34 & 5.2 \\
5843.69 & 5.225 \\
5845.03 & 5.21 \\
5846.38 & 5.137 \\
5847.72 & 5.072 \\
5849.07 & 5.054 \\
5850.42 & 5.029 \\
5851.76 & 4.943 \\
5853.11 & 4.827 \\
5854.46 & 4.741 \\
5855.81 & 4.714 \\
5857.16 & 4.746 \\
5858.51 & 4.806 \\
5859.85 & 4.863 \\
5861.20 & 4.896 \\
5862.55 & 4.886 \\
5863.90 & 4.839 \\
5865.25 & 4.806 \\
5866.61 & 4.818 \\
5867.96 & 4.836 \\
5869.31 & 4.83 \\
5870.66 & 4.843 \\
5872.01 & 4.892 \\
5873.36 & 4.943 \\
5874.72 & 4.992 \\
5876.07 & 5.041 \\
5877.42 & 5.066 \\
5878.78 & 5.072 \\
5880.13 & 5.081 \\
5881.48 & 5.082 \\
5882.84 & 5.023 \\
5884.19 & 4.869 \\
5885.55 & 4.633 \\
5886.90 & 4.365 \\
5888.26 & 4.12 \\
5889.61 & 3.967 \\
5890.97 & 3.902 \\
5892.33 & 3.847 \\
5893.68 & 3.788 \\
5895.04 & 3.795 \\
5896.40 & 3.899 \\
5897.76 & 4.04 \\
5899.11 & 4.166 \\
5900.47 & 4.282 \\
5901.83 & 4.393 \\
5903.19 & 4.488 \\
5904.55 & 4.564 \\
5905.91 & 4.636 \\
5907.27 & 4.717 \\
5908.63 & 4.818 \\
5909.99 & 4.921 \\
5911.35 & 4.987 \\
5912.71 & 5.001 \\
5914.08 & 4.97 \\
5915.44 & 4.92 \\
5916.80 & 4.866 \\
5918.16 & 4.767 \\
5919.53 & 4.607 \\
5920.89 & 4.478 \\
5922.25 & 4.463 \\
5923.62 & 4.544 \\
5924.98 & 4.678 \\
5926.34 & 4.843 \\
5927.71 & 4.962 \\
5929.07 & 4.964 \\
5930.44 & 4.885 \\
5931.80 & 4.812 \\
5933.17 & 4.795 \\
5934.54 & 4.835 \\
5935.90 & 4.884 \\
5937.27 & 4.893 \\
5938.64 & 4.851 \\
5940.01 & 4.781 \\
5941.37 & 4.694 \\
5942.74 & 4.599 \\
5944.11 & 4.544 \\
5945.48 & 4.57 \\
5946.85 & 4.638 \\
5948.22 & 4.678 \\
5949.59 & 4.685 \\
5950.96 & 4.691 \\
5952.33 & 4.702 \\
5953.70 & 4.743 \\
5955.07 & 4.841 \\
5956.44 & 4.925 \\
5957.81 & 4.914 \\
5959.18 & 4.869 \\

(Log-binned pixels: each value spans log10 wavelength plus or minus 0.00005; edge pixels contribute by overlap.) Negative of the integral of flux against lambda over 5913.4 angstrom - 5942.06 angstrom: -137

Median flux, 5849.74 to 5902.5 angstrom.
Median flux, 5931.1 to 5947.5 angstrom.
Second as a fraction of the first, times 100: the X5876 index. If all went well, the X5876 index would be 99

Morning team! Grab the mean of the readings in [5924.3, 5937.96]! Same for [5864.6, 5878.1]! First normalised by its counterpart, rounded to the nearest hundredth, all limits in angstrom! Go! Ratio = 0.99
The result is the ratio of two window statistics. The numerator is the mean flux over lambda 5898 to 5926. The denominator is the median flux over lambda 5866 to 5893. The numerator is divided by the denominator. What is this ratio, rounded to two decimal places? 0.96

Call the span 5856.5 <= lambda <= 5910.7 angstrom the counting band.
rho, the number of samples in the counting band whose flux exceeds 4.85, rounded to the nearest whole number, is 14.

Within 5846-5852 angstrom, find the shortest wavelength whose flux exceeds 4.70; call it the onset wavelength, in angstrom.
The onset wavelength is 5846.38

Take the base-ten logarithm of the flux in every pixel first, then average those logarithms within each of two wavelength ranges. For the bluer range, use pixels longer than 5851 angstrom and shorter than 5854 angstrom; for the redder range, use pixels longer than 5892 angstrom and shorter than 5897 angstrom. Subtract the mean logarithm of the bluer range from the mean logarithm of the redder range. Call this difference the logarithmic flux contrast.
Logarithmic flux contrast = -0.11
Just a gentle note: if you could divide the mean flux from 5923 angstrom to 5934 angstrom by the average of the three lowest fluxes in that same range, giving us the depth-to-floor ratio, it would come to 1.03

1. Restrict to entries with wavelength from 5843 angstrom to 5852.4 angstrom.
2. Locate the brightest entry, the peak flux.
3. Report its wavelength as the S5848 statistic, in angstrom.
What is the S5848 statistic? 5843.69 angstrom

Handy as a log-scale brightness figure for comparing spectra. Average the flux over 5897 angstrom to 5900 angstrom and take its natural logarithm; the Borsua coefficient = 1.41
